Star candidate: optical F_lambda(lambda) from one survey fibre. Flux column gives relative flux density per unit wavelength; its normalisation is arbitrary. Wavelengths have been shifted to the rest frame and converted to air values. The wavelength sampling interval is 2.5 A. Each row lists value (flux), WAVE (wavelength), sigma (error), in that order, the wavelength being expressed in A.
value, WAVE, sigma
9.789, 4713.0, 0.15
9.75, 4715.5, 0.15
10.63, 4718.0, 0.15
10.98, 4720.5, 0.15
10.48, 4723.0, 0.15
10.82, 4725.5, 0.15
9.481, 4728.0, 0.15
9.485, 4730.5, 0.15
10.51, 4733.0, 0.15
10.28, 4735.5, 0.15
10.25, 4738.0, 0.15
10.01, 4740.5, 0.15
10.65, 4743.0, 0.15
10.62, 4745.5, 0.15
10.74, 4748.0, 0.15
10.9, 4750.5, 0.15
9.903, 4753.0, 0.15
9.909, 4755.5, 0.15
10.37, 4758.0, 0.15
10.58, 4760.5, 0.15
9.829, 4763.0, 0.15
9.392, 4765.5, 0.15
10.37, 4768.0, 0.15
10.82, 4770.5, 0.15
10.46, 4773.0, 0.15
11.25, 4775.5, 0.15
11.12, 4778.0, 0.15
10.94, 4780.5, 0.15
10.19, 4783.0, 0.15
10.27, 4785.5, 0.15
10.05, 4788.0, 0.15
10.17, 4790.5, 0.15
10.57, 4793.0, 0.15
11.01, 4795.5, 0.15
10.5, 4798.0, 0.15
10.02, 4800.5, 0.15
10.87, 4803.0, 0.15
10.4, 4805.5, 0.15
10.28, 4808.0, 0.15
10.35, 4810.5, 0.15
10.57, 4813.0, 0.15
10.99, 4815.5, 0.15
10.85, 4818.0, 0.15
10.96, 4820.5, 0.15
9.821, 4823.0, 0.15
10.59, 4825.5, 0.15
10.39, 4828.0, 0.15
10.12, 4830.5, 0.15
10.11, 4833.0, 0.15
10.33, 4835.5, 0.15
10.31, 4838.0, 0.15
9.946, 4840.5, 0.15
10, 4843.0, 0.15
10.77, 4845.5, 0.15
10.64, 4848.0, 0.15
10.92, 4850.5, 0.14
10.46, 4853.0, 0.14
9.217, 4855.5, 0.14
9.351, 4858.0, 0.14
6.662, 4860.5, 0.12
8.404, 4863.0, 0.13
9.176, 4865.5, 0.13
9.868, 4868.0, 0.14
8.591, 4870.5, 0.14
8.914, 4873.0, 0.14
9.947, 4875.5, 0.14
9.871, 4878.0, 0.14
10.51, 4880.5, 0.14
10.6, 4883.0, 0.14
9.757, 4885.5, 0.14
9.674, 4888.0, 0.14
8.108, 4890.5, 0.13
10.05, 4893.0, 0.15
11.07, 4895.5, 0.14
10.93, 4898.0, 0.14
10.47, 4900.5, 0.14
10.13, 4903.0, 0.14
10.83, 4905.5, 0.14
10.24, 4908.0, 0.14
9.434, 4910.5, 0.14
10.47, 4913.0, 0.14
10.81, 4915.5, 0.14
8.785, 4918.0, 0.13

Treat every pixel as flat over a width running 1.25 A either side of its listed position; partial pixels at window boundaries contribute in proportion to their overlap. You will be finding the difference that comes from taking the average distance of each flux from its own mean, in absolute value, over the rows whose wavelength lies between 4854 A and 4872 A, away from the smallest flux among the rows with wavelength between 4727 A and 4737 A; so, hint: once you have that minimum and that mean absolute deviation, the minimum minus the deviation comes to 8.74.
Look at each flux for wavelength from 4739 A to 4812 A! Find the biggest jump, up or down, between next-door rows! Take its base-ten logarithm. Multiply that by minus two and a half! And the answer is 0.0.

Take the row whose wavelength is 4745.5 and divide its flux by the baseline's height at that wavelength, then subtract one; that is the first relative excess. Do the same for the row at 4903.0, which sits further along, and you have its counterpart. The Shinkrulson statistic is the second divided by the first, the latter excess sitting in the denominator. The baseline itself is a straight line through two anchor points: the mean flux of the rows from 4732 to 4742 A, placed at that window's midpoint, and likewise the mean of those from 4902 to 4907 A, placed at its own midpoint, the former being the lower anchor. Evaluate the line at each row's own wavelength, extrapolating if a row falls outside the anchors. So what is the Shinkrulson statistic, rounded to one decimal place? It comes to -1.0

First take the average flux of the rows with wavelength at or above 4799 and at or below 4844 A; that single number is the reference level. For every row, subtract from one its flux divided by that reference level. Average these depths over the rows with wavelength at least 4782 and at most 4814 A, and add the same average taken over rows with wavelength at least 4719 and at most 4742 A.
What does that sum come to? 0.010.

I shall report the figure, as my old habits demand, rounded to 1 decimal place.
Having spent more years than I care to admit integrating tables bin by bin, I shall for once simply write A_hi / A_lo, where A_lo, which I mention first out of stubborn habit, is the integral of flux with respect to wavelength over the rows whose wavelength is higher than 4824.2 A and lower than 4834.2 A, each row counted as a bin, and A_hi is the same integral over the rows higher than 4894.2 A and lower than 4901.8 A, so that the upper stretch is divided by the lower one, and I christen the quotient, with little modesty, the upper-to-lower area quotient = 0.8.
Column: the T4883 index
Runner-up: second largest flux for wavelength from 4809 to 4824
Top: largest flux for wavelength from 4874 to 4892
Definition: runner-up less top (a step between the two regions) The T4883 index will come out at 0.4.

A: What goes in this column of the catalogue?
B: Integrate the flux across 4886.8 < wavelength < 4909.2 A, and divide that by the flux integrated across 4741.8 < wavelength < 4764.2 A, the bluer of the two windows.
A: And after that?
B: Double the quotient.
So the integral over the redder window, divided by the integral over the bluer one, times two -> 1.957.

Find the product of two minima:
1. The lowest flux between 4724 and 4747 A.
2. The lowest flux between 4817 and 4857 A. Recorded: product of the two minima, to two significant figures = 87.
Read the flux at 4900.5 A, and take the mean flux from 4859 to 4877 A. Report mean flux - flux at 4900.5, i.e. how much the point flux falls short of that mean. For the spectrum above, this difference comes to -1.7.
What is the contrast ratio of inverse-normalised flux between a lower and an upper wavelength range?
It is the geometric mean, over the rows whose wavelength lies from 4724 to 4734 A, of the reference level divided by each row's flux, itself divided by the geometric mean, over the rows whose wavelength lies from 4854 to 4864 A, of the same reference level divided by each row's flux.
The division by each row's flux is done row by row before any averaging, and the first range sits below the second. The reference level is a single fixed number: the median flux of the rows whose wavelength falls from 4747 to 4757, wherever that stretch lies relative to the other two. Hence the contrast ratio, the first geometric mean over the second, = 0.83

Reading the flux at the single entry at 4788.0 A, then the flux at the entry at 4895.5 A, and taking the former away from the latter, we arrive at 1.0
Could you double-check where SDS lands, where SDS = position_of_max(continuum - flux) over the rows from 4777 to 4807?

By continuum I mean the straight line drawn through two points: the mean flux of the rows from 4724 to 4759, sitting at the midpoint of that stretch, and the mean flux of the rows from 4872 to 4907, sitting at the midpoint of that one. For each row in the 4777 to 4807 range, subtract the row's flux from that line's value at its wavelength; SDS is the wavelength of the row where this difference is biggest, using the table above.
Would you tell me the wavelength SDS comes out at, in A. 4800.5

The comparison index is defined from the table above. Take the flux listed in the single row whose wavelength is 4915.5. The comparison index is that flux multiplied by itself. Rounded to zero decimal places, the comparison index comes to 117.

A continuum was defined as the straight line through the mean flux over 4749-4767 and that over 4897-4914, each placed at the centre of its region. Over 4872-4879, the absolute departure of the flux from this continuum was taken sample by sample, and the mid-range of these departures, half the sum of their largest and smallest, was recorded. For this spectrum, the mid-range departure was 0.9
